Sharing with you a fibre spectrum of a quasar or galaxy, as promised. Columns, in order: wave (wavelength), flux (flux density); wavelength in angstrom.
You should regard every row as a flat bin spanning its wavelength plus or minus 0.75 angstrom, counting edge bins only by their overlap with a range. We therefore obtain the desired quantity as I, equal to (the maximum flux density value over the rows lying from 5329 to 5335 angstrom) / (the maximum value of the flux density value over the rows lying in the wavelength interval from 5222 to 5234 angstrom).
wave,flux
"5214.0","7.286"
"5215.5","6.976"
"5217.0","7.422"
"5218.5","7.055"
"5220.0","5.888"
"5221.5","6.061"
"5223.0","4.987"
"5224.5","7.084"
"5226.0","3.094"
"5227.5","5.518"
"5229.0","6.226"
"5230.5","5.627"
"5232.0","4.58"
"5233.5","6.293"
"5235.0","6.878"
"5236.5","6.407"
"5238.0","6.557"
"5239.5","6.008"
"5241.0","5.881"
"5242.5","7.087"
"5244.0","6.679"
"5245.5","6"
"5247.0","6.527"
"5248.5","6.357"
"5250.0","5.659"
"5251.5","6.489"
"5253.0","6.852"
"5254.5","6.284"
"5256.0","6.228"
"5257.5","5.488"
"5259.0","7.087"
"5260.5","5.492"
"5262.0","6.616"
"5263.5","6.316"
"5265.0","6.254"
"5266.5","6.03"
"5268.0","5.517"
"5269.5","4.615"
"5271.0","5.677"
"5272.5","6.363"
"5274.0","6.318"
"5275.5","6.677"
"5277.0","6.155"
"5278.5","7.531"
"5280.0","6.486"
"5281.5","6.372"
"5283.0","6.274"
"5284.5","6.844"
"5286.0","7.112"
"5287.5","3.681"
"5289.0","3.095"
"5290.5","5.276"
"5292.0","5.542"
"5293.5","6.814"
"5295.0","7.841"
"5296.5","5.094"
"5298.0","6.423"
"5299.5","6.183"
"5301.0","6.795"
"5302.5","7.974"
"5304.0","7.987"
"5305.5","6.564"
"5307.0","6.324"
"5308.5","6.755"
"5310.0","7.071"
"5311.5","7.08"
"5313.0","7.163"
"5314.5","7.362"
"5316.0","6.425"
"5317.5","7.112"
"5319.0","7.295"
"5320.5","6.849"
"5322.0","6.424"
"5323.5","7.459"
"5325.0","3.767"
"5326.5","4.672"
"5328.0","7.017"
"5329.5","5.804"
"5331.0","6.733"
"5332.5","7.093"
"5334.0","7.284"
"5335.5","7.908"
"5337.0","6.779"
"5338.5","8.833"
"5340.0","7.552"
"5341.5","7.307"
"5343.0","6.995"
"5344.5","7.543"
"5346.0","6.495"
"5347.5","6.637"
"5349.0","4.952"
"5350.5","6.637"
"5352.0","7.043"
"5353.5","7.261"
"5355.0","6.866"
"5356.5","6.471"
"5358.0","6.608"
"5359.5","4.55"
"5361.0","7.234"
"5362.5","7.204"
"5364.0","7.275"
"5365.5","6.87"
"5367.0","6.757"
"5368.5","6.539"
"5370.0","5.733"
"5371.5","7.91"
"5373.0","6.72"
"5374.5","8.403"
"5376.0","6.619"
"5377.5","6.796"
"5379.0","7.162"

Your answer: 1.03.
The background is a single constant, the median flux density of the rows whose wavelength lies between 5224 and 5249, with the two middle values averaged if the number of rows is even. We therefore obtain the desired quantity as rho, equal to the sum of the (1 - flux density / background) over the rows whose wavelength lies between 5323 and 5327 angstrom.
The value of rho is 0.47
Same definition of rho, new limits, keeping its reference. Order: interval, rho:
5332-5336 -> -0.54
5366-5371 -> -0.02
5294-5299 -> -0.08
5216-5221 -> -0.24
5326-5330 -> 0.22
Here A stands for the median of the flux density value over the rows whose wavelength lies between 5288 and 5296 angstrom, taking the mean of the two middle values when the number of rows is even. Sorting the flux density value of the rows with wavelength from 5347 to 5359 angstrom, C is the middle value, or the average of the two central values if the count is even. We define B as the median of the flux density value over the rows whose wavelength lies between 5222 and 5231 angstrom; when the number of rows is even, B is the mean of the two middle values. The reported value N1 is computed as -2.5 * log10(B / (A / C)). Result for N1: -2.06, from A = 5.54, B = 5.57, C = 6.64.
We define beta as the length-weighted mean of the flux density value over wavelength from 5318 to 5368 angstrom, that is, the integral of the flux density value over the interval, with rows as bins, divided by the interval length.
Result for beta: 6.73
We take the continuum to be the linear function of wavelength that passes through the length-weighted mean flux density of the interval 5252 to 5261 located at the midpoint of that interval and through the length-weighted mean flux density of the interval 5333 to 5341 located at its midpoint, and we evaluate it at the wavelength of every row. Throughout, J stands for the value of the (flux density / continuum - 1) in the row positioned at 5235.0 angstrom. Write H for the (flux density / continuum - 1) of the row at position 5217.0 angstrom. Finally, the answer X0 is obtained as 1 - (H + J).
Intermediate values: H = 0.3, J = 0.17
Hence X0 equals 0.5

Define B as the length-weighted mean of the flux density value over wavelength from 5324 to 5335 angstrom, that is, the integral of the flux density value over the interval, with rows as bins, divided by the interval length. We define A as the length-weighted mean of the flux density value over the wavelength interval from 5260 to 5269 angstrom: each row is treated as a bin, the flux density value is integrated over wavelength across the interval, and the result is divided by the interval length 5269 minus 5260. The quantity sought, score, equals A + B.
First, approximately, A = 6.01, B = 6.13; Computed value 12.1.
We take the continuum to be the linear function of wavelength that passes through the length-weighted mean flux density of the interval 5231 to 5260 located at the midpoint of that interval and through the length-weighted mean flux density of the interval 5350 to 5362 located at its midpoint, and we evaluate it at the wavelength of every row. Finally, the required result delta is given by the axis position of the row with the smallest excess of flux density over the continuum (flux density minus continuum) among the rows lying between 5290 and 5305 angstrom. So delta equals 5296.5 angstrom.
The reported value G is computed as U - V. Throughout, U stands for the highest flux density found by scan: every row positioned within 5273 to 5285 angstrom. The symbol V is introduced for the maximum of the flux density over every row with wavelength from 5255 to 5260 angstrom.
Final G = 0.4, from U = 7.531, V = 7.087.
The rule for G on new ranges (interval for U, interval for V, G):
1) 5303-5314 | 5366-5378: -0.4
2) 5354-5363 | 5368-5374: -0.7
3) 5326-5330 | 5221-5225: -0.1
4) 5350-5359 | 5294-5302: -0.6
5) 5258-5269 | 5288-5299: -0.8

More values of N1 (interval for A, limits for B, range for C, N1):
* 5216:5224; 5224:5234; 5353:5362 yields -1.99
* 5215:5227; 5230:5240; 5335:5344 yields -2.14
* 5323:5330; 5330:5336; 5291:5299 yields -2.25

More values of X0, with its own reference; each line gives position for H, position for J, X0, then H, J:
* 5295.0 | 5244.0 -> 0.8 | 0.1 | 0.10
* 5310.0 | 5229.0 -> 0.9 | 0.0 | 0.07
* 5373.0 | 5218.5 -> 0.9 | -0.2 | 0.26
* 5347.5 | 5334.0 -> 1.2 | -0.2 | -0.04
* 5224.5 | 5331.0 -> 0.9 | 0.2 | -0.11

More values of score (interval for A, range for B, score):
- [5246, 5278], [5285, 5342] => 12.7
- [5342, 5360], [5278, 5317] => 13.0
